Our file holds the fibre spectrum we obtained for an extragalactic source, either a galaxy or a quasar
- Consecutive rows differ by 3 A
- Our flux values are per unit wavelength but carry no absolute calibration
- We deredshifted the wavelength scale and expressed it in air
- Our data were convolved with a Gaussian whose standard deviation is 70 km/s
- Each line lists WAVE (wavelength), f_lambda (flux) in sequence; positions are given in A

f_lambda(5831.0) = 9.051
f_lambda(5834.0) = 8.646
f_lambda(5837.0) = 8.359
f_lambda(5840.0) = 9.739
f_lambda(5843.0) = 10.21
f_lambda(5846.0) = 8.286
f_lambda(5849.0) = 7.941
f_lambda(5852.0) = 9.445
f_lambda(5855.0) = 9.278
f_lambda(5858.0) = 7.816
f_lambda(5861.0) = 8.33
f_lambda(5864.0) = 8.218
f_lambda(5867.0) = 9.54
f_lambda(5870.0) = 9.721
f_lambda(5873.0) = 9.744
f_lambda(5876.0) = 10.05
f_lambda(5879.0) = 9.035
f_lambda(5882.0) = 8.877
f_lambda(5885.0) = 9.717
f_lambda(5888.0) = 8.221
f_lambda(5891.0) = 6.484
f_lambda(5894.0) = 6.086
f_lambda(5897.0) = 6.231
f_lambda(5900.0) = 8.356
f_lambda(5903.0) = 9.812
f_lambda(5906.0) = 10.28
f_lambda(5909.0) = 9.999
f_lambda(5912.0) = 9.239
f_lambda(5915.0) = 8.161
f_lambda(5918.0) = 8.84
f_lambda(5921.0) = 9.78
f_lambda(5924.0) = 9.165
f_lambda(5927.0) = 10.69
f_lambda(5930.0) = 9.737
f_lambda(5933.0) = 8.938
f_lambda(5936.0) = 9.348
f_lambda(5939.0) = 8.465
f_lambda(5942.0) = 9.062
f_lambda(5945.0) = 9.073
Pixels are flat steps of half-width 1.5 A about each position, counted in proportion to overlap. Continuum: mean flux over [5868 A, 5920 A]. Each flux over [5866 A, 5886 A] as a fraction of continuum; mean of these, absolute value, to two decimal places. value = 1.09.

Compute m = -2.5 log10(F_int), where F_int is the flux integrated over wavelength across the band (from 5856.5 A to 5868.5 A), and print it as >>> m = -5.02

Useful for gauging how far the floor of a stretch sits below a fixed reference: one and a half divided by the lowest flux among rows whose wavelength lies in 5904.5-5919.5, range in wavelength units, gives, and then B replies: 0.184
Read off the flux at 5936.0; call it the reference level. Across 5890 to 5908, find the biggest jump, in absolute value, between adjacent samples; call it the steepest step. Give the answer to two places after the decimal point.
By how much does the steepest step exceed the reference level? -7.22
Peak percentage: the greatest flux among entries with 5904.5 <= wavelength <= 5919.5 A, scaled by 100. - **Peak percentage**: 1028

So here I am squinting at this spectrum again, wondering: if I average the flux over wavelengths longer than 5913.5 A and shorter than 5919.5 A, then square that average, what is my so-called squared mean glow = 72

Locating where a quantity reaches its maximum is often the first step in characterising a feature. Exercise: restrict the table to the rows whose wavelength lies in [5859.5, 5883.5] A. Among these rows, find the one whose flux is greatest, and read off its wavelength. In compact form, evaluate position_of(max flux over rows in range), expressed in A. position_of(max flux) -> 5876.0 A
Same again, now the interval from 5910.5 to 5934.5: 5927.0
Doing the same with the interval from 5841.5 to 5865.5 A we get 5843.0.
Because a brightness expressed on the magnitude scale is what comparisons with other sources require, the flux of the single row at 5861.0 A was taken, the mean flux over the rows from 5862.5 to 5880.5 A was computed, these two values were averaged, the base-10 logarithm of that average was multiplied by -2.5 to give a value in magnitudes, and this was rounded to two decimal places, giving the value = -2.37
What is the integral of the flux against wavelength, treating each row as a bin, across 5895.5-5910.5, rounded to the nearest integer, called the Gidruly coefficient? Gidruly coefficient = 134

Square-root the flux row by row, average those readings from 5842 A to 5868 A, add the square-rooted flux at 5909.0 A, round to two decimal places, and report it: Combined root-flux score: 6.12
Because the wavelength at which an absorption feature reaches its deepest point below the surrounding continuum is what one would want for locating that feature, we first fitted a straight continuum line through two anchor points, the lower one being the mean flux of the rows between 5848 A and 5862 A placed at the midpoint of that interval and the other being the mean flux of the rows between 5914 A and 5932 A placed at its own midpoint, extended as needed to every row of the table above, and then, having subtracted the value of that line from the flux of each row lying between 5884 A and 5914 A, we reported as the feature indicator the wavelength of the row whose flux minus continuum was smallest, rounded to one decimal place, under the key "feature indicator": 5894.0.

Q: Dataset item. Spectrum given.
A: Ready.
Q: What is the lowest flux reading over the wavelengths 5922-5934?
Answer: 8.938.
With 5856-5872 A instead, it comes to 7.816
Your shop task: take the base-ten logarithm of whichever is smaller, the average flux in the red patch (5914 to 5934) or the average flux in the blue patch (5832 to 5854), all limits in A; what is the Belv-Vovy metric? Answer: 0.952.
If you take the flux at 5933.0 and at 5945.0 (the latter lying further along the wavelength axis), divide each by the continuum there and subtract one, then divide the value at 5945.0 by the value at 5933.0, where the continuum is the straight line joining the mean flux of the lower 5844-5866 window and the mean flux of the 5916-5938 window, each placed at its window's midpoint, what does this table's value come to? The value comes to 1.0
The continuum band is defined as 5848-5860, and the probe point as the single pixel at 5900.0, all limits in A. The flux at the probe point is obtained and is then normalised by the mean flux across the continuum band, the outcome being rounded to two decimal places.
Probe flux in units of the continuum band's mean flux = 0.97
